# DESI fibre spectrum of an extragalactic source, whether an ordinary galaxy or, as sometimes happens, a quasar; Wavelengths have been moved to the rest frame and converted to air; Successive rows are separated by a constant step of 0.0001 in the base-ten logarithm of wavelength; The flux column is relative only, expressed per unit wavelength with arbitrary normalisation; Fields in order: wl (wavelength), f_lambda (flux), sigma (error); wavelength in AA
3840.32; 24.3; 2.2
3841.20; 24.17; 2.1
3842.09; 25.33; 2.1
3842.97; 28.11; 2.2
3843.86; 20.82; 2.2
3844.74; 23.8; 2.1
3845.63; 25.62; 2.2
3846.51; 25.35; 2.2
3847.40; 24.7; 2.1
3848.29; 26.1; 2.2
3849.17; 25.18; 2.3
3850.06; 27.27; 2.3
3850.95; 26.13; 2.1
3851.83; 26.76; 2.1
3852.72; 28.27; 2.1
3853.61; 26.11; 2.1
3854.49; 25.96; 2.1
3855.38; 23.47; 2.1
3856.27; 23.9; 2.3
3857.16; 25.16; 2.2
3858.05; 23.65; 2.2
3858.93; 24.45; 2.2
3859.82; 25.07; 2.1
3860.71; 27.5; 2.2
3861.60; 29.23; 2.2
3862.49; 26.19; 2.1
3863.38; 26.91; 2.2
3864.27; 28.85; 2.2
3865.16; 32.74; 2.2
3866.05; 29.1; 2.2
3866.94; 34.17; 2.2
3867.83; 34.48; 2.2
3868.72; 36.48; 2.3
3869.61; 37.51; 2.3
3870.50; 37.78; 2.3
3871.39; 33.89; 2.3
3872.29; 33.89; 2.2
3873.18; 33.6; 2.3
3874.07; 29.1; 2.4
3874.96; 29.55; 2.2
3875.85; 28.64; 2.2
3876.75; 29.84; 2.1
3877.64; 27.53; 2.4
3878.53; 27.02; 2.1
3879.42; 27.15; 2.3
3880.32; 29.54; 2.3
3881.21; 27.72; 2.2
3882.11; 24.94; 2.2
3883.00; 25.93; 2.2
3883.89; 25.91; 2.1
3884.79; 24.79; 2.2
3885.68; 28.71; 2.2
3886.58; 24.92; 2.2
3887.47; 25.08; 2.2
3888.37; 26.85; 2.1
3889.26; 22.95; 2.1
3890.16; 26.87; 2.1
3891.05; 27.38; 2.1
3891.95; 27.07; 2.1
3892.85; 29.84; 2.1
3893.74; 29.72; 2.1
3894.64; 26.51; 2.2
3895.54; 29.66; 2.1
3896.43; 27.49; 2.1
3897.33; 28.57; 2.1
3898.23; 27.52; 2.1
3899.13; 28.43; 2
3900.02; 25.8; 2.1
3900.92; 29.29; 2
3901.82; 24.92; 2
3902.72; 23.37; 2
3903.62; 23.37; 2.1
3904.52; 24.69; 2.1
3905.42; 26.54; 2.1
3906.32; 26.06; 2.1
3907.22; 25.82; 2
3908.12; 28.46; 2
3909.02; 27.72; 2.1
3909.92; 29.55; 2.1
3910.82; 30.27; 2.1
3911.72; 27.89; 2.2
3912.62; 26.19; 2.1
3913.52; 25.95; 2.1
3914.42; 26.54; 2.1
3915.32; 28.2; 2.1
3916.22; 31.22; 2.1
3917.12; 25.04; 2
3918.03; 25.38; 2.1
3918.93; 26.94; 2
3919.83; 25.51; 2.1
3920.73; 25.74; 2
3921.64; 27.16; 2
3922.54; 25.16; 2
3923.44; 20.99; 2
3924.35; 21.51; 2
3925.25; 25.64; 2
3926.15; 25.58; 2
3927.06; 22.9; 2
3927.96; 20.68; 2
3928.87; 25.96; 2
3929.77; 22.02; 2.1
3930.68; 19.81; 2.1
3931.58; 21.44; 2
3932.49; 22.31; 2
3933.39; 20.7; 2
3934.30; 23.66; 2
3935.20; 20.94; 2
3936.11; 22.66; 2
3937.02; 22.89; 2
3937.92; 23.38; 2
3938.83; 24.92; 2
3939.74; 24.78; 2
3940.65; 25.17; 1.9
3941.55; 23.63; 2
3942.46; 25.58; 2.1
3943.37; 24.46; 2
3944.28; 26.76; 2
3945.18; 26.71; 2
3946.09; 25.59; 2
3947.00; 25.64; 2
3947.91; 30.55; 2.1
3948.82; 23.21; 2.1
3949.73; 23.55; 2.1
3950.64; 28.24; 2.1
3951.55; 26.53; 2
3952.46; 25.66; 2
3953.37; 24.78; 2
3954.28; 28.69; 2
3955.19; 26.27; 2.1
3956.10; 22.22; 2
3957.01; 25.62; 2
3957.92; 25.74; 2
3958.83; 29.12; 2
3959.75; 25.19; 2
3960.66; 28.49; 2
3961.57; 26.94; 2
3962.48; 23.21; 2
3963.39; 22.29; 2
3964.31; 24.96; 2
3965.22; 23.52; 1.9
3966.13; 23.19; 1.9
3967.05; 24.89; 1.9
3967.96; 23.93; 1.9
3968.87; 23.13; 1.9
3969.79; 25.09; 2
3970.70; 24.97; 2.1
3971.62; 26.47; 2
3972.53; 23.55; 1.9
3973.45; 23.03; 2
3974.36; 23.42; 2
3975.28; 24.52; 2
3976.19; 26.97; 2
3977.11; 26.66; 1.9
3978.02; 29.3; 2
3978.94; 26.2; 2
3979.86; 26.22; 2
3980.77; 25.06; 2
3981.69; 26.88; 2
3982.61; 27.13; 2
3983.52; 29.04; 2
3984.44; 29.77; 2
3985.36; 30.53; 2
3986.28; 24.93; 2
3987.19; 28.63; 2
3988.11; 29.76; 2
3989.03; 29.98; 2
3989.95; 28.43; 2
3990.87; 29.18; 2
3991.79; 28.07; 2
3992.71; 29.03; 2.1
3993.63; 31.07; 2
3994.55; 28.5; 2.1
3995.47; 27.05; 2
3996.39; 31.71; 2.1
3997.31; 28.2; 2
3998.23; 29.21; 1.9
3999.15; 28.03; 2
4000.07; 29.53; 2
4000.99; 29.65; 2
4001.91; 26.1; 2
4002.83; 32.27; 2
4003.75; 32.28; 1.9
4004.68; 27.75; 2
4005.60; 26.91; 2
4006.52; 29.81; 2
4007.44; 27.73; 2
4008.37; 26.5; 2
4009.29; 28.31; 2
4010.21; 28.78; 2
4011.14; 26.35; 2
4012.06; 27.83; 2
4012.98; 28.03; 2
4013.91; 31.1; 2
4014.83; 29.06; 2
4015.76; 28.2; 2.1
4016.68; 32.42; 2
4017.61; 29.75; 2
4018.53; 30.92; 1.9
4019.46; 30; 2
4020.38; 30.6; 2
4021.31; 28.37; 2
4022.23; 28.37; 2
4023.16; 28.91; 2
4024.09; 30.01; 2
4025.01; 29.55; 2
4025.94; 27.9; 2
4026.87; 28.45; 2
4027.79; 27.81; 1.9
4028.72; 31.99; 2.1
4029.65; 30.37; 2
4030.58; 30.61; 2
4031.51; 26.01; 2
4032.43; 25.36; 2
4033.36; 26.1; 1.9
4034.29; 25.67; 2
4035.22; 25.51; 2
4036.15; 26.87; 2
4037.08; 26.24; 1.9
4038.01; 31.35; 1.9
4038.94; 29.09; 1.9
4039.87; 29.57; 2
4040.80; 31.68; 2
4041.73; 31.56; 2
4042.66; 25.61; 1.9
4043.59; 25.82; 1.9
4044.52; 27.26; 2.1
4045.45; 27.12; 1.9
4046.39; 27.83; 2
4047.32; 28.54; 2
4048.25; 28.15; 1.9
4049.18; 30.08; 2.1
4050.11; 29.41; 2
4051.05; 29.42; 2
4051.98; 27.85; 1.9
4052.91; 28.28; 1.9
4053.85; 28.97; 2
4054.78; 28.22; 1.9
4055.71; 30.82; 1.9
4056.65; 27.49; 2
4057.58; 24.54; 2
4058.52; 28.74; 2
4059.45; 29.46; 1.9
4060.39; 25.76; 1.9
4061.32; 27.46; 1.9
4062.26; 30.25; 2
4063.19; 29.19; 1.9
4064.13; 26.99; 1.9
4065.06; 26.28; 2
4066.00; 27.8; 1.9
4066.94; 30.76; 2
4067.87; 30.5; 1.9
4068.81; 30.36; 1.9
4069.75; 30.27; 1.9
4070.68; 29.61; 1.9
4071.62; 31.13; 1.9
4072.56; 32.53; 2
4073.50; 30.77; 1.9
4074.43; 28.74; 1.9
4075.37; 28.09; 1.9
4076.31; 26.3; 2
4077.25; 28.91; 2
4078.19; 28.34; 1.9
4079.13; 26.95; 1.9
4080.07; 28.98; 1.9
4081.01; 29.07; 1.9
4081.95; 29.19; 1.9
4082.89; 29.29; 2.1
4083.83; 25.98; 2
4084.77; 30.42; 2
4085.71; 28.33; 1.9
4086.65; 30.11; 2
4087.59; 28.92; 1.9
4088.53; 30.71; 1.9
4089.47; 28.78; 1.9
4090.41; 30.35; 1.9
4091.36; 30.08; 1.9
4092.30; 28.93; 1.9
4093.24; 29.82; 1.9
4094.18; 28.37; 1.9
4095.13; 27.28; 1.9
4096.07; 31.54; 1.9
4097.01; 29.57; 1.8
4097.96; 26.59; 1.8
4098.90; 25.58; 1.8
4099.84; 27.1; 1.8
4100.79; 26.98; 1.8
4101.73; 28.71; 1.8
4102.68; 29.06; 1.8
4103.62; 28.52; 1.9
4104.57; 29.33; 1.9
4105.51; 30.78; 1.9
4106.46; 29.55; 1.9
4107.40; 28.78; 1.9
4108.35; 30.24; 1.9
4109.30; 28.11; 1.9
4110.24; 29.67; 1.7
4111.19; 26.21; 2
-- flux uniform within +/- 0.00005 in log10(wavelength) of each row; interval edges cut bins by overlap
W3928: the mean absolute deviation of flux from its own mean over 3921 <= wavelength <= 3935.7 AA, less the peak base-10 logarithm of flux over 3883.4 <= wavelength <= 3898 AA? 0.5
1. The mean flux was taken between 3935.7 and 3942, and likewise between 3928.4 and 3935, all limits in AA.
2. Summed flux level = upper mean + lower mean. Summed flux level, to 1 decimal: 46.2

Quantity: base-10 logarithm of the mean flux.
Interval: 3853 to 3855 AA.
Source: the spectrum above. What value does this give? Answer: 1.42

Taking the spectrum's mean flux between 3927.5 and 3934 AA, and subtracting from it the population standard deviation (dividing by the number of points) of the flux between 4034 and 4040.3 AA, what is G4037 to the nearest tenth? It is 19.8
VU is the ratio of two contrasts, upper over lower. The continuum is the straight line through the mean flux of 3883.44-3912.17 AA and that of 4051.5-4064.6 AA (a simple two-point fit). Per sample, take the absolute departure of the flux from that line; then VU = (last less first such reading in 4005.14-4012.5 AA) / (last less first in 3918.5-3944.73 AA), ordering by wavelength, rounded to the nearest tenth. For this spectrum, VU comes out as -2.2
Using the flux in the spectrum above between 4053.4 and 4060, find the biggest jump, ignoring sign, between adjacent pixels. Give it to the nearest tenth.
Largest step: 4.2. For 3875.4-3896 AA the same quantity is 3.9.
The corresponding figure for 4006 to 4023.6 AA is 4.2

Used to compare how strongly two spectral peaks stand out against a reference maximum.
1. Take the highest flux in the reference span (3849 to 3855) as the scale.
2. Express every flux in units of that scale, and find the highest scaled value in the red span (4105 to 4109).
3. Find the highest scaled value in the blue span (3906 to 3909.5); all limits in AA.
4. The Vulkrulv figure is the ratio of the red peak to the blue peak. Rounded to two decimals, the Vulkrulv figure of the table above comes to 1.08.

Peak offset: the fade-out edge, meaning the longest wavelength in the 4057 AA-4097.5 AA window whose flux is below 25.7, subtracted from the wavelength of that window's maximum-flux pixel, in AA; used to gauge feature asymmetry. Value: 15.0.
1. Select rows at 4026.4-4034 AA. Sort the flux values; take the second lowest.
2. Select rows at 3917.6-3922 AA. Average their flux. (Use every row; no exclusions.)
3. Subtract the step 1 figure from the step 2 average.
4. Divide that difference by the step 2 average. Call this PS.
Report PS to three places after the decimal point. 0.005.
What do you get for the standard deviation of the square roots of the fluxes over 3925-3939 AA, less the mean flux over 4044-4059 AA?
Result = -28.1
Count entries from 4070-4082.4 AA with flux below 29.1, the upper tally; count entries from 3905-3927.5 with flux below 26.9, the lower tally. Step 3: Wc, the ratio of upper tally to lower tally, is 0.5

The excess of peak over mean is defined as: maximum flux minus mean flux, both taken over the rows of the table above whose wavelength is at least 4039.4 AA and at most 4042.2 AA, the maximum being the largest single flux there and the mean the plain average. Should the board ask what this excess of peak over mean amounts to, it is 0.74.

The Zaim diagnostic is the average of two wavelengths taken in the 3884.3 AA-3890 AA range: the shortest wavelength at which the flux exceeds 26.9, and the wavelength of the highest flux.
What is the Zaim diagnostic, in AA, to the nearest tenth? 3885.7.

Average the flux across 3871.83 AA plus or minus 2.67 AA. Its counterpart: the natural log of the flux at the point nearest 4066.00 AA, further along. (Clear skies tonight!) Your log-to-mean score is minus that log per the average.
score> -0.097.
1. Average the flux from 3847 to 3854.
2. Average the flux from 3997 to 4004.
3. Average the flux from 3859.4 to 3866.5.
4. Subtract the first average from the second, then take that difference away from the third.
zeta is 25.1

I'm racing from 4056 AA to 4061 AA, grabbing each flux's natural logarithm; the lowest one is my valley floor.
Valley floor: 3.20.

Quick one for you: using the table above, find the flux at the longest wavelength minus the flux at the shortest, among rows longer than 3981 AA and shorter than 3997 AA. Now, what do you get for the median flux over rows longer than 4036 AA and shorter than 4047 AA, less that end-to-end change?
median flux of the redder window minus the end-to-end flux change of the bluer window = 23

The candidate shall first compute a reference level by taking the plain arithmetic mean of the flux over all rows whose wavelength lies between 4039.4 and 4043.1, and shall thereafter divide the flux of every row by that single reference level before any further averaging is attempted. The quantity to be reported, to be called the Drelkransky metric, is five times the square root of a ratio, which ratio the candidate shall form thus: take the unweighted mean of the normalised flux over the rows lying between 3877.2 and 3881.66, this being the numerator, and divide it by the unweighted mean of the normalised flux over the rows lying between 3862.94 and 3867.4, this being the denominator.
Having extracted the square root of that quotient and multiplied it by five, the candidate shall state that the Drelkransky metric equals 4.8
